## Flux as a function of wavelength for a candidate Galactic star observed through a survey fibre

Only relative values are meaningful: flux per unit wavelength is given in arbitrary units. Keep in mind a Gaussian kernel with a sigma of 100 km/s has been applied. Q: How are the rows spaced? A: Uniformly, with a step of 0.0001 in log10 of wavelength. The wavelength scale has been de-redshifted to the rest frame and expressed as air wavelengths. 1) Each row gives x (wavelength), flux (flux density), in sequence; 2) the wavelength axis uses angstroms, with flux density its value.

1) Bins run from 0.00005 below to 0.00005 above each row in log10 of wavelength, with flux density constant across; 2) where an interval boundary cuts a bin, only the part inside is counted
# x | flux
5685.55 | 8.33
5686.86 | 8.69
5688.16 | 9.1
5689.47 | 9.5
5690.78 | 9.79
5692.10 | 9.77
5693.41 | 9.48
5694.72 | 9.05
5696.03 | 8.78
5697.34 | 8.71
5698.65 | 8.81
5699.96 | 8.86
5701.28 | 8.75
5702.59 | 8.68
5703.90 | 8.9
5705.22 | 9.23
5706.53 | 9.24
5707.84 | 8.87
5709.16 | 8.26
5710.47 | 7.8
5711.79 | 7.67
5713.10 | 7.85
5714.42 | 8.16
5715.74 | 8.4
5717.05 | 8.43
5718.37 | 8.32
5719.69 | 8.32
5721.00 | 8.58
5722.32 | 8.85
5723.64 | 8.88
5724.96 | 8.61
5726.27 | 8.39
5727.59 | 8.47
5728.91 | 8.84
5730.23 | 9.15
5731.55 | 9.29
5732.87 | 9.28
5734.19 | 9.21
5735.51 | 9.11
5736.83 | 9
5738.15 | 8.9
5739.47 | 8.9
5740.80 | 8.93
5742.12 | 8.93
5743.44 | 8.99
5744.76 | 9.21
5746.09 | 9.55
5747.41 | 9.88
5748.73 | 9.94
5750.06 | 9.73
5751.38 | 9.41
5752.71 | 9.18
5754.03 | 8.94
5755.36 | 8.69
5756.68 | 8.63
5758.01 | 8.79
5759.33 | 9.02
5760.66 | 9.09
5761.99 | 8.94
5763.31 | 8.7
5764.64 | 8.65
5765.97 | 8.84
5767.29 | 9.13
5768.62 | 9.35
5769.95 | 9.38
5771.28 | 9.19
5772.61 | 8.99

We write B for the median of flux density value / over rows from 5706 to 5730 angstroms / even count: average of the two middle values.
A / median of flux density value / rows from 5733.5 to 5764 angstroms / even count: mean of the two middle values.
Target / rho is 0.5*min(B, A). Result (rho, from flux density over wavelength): 4.21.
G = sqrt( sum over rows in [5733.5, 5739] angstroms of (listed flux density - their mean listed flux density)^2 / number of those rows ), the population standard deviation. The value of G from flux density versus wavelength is 0.12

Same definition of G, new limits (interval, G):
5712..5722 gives 0.22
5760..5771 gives 0.26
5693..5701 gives 0.26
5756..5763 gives 0.17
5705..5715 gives 0.60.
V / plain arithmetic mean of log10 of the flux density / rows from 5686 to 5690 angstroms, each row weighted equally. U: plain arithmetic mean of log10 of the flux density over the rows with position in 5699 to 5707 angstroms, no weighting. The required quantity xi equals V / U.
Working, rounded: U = 0.951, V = 0.96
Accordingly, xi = 1.01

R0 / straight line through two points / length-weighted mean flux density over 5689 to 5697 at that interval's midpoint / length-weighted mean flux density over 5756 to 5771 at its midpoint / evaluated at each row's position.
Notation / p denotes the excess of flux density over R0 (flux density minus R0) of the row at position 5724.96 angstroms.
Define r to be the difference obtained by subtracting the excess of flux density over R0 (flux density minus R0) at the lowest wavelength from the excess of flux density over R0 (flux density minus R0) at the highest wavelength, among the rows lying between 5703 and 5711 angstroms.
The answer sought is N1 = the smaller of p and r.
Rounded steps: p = -0.6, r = -1.06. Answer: -1.1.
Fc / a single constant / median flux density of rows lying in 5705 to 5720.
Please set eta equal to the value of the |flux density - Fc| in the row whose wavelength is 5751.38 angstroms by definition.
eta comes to 1.1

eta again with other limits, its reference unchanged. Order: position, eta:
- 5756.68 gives 0.3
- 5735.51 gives 0.8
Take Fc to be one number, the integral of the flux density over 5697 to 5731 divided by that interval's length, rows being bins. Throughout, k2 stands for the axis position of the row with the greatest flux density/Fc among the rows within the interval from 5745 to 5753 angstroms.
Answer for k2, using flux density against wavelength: 5748.73 angstroms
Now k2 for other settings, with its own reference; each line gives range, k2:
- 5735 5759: 5748.73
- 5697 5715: 5706.53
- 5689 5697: 5690.78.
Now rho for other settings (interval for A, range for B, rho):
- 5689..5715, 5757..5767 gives 4.42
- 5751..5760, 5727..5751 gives 4.47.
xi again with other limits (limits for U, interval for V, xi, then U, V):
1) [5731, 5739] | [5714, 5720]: 0.96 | 0.960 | 0.92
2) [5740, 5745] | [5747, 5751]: 1.04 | 0.955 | 0.99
